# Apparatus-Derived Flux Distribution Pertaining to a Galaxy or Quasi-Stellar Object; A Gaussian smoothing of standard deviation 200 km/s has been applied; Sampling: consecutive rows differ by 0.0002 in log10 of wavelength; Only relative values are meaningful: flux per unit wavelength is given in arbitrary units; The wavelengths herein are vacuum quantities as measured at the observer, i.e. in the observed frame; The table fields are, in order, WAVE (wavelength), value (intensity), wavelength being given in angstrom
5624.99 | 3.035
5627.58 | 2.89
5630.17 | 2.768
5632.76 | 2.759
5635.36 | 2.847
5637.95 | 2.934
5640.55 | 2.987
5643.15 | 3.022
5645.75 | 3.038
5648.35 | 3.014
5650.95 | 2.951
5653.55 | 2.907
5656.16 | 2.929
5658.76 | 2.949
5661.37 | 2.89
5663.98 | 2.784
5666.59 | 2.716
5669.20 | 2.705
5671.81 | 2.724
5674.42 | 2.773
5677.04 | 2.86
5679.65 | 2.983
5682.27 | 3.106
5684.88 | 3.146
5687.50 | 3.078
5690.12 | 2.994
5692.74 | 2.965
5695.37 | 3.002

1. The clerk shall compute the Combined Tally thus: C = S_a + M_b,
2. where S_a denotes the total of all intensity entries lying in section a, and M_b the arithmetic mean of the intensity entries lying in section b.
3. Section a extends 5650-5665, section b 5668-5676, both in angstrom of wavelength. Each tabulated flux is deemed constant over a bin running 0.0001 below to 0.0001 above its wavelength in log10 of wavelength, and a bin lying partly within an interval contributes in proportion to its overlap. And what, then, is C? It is 20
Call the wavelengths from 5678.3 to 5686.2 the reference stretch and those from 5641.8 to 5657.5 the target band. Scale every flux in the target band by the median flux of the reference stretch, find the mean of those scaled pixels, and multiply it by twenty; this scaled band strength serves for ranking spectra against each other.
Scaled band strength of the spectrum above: 19.2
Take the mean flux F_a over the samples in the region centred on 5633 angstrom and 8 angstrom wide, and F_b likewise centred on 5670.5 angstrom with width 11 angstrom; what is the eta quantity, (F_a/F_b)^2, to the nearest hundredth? 1.05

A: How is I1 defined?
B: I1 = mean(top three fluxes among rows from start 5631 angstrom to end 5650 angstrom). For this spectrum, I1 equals 3.02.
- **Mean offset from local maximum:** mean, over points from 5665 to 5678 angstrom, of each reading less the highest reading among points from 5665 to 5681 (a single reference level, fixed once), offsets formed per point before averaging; -0.23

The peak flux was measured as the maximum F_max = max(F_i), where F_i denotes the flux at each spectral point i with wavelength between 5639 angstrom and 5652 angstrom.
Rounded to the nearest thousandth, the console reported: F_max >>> 3.038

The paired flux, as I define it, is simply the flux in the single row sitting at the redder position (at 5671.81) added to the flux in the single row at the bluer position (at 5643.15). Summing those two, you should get 5.75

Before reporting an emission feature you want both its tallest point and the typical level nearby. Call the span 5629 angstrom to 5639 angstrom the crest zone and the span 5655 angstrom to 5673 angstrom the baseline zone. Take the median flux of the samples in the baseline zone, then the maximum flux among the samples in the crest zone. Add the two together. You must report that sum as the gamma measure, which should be 5.72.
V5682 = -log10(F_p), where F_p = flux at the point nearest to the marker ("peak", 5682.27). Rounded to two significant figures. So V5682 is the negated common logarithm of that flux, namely -0.49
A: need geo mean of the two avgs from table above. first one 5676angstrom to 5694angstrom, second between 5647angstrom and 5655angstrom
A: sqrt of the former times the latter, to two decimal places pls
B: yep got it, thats 2.99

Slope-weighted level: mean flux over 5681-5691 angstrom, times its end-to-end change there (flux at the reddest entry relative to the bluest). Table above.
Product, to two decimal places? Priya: -0.35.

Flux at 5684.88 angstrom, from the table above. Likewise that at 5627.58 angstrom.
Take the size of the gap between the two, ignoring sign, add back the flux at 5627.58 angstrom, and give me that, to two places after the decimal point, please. 3.15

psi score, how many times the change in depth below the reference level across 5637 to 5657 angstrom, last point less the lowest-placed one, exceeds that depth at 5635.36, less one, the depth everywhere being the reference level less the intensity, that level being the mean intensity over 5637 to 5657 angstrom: -1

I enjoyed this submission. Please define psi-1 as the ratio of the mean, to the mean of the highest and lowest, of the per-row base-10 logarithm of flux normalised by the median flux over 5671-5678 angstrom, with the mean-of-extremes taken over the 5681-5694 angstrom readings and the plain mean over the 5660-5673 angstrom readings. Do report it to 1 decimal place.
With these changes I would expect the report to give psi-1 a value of 0.0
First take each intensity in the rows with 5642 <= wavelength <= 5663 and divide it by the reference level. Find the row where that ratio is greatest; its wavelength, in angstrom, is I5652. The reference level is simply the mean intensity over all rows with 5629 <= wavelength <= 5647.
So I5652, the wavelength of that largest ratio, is 5645.75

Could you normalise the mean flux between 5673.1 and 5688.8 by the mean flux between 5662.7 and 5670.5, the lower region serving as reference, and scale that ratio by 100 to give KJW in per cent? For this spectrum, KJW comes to 109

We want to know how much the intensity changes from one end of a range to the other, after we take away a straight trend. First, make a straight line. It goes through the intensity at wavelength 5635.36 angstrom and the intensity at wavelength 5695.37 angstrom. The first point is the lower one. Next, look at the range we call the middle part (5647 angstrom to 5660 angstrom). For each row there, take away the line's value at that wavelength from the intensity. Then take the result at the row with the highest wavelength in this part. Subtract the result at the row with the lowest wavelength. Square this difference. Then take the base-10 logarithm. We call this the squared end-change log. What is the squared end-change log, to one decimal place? -2.1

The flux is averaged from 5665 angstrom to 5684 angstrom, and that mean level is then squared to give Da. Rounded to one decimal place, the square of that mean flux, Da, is 8.1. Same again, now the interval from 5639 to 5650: 9.1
